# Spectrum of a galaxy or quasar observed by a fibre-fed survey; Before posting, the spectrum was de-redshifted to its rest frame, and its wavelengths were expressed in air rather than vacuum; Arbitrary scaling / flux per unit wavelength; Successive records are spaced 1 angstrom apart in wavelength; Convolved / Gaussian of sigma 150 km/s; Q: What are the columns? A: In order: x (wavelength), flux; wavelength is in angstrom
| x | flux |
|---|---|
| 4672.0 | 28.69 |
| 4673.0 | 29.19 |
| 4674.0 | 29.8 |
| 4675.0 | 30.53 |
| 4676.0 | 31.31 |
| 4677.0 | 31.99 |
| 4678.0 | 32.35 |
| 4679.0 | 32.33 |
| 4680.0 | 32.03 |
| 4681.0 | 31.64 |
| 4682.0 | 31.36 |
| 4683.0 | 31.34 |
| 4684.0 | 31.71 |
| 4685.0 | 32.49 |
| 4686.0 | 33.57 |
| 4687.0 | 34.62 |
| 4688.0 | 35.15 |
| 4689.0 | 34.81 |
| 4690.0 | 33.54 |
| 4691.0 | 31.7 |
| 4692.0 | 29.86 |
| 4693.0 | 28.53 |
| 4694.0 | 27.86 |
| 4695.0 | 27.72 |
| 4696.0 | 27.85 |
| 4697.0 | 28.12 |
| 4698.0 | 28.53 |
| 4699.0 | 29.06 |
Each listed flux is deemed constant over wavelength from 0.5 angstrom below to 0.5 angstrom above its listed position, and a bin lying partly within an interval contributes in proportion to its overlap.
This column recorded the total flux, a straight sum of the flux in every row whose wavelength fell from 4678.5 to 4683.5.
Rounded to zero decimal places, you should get 159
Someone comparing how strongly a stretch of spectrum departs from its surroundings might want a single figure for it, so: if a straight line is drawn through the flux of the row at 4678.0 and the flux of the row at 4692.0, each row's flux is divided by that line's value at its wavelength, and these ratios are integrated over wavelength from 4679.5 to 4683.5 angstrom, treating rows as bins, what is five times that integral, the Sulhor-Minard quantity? 19.9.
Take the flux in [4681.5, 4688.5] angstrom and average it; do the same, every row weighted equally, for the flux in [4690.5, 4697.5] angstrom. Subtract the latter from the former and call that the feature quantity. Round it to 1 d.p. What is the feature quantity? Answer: 4.1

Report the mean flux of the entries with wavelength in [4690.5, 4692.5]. 30.8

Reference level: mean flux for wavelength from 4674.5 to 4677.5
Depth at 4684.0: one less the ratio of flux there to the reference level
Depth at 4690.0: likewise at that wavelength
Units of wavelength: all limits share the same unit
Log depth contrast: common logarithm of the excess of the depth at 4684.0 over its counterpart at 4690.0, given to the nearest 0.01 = -1.23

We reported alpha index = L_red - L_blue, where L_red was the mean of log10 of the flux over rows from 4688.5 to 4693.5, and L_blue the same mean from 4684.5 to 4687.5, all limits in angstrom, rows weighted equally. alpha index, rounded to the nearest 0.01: -0.03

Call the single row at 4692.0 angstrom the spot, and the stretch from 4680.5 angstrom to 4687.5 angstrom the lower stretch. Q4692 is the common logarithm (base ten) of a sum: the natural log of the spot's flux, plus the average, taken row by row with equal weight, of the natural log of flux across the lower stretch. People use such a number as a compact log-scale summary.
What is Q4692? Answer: 0.837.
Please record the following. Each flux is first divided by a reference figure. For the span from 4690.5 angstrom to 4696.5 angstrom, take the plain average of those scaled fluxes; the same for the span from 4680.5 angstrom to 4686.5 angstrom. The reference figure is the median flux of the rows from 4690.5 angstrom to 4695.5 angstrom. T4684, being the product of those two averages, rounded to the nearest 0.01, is 1.14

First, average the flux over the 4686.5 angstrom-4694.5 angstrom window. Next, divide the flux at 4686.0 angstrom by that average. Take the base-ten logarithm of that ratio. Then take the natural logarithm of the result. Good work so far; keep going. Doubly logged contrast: -3.9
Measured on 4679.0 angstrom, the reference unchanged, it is -5.4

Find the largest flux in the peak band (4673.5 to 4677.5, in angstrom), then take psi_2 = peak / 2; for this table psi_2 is 16.0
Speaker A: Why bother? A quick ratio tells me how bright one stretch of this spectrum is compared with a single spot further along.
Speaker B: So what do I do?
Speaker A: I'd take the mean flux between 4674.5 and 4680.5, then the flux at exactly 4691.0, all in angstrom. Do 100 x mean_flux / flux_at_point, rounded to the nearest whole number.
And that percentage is 100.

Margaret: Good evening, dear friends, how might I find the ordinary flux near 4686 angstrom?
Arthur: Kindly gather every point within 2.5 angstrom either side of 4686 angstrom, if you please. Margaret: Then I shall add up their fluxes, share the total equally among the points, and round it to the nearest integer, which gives 34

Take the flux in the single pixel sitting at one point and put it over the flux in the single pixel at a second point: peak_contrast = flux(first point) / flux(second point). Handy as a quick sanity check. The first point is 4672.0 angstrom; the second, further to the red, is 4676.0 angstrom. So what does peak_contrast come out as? 0.92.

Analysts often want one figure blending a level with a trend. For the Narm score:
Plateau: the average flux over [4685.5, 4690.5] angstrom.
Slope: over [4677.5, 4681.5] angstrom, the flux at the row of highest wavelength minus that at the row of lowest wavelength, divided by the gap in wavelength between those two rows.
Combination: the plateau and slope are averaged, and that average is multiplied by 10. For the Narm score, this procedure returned 171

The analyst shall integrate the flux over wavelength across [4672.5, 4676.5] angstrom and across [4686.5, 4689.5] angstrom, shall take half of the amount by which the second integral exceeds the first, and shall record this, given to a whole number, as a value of -8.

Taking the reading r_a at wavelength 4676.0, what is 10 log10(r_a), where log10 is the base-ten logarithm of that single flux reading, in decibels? 15.0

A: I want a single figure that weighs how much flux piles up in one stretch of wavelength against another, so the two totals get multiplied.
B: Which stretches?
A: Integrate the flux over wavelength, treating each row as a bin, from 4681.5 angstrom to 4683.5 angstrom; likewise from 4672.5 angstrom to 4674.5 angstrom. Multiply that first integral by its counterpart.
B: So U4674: 3699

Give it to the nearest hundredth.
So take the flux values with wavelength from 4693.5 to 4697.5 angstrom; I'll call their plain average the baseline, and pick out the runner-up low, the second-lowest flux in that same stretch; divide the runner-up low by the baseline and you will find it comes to 1.00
